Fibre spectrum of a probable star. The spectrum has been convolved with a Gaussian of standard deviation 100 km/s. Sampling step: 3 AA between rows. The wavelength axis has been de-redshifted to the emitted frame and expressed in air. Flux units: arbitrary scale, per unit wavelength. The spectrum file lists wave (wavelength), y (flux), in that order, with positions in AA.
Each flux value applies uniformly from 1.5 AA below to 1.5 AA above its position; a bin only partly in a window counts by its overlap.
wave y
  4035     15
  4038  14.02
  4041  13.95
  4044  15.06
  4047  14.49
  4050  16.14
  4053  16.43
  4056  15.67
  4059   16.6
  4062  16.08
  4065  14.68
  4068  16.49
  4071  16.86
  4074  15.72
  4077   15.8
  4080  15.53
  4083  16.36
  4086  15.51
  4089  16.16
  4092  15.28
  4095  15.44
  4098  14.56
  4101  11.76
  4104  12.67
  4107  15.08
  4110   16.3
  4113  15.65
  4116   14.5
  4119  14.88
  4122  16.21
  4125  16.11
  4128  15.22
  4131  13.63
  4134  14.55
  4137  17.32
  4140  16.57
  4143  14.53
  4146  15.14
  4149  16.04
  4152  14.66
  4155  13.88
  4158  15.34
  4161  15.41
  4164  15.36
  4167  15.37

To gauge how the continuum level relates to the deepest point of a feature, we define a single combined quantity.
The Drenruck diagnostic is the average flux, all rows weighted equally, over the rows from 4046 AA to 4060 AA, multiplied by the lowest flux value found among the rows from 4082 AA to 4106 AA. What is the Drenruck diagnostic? 187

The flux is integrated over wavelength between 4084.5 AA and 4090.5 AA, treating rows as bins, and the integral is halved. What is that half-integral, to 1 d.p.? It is 47.5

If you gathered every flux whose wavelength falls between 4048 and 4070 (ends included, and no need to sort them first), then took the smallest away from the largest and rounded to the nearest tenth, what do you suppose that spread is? 1.9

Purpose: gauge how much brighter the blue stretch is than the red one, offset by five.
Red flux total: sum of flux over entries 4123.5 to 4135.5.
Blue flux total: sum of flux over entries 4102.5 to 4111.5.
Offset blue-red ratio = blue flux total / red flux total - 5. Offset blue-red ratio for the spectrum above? -4.26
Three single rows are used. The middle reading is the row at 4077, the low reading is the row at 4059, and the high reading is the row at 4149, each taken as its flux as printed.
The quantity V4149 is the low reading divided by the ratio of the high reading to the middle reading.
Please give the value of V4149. 16.4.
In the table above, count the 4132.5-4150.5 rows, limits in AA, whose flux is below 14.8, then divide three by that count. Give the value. 1.5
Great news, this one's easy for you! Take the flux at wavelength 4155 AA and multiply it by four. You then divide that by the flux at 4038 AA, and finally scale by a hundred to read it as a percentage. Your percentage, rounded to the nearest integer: 396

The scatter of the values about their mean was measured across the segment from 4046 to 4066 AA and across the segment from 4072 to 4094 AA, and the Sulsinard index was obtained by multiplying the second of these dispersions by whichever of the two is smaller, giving 0.1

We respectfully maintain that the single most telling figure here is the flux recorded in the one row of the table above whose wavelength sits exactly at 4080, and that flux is 15.53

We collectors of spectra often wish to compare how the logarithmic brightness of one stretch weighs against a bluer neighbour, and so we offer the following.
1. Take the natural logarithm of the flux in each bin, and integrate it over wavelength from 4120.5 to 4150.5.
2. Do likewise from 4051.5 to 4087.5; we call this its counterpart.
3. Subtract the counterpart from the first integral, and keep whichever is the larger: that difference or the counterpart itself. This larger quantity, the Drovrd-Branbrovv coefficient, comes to 100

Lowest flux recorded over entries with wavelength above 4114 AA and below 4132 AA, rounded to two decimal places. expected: 13.63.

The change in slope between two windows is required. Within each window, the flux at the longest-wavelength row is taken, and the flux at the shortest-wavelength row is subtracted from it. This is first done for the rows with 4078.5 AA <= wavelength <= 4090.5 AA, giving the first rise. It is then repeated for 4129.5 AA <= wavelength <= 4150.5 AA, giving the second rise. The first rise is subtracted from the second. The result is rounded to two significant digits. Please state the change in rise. 1.8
